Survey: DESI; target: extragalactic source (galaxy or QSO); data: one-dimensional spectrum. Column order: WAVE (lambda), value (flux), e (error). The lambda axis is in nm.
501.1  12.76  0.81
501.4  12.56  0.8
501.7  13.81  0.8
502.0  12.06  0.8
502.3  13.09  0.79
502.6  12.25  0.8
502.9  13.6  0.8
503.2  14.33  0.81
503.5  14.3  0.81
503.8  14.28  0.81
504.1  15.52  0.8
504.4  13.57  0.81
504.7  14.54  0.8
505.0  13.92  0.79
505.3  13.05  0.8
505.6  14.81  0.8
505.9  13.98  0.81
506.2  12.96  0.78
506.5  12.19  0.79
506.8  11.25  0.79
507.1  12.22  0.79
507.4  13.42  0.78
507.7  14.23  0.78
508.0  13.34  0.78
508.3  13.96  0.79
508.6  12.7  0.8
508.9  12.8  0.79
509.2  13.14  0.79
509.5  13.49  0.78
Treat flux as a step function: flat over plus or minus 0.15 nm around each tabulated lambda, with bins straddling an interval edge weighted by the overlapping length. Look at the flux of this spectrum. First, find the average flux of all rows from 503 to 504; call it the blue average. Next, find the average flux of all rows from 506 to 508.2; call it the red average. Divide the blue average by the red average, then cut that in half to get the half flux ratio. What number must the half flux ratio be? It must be 0.56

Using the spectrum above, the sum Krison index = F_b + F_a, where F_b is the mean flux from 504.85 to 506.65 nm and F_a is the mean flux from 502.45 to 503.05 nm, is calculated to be 26.4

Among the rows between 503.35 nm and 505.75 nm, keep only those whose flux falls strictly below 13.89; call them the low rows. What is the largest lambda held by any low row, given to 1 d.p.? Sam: 505.3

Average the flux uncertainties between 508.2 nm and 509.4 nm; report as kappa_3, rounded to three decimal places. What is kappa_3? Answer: 0.792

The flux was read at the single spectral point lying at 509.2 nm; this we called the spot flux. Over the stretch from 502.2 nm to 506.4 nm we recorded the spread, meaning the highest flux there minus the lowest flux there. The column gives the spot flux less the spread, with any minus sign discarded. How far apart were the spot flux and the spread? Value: 9.9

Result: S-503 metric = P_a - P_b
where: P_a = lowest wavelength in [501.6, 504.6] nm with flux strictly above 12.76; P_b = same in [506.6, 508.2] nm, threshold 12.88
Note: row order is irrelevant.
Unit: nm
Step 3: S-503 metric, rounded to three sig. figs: -5.70 nm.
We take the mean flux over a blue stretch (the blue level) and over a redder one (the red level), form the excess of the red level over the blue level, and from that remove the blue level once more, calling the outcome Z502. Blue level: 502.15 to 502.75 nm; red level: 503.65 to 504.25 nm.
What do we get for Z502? -10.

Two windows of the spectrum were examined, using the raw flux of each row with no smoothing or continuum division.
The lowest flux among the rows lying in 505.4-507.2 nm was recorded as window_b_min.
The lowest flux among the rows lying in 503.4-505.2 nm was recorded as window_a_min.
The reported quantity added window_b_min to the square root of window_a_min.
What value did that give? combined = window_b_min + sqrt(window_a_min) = 14.9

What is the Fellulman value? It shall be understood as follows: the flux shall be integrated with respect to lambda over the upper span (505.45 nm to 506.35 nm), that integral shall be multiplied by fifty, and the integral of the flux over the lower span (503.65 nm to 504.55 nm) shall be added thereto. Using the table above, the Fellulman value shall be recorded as 639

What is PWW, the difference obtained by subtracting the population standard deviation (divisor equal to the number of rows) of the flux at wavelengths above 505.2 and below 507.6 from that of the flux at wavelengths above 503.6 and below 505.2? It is -0.4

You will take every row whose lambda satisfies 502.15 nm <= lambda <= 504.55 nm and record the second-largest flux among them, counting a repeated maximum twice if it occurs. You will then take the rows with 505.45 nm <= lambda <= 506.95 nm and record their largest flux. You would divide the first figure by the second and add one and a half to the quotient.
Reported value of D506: 2.47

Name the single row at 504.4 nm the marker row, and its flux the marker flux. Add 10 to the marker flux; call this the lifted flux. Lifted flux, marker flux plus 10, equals 23.6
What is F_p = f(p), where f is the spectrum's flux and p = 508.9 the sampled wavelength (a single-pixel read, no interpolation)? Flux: 12.8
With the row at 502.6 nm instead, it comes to 12.25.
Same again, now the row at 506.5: 12.19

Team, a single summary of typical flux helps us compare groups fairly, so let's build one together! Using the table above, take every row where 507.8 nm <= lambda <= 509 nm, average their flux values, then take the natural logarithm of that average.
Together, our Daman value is 2.58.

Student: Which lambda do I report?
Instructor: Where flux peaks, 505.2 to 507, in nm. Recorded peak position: 505.6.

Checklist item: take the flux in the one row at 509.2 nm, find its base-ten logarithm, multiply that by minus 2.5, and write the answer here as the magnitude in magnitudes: -2.80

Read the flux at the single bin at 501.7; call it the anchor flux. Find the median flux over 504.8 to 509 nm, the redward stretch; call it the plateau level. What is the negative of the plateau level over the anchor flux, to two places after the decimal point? -0.96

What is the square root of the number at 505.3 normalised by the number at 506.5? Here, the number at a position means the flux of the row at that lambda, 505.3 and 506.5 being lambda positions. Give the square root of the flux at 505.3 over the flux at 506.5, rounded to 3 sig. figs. 1.03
